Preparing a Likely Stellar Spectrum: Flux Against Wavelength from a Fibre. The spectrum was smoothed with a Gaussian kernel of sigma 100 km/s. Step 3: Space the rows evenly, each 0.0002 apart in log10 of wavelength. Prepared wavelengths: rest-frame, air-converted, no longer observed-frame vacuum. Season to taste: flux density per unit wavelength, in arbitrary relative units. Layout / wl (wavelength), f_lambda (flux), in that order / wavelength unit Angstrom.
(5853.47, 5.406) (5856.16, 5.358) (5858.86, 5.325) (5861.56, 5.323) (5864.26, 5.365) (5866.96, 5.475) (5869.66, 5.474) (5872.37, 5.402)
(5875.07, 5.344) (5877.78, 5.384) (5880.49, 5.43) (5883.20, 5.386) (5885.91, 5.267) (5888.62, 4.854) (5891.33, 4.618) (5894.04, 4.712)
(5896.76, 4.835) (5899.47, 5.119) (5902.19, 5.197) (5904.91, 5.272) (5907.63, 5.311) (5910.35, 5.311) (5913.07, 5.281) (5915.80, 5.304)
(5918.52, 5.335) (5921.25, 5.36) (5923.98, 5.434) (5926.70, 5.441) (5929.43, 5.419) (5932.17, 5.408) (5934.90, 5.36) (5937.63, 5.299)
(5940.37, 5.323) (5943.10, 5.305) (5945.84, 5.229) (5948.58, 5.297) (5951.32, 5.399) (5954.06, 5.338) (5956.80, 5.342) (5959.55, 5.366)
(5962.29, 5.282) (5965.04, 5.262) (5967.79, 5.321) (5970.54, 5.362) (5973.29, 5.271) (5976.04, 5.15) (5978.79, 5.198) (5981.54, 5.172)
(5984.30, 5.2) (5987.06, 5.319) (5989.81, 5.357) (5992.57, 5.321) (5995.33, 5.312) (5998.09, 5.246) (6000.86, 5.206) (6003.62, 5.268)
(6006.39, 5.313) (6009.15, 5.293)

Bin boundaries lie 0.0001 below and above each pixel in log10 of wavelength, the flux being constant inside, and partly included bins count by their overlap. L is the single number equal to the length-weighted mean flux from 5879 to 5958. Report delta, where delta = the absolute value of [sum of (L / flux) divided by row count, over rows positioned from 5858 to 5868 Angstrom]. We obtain 0.977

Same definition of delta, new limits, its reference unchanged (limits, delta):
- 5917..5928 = 0.973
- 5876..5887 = 0.978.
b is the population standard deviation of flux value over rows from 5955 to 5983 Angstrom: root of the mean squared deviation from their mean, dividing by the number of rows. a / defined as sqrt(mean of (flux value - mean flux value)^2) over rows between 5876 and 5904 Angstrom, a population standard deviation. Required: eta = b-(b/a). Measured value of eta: -0.2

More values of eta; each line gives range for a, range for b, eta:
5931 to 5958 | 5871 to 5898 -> -5.9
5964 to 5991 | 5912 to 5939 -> -0.7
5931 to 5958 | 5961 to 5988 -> -1.3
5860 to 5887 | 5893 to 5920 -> -3.2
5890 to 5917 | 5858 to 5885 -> -0.2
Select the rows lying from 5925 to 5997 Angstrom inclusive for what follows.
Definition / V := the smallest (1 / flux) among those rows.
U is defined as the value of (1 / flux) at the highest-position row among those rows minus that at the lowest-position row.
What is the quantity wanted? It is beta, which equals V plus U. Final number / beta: 0.188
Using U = 0.0045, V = 0.1838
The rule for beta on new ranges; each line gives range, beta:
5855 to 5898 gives 0.203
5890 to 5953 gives 0.152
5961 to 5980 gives 0.190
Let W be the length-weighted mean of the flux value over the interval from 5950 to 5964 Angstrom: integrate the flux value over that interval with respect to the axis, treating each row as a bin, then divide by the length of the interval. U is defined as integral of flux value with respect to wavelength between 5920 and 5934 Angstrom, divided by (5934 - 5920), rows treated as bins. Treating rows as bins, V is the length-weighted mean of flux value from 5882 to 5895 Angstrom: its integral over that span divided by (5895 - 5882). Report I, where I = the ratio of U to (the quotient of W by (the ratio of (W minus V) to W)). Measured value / 0.070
